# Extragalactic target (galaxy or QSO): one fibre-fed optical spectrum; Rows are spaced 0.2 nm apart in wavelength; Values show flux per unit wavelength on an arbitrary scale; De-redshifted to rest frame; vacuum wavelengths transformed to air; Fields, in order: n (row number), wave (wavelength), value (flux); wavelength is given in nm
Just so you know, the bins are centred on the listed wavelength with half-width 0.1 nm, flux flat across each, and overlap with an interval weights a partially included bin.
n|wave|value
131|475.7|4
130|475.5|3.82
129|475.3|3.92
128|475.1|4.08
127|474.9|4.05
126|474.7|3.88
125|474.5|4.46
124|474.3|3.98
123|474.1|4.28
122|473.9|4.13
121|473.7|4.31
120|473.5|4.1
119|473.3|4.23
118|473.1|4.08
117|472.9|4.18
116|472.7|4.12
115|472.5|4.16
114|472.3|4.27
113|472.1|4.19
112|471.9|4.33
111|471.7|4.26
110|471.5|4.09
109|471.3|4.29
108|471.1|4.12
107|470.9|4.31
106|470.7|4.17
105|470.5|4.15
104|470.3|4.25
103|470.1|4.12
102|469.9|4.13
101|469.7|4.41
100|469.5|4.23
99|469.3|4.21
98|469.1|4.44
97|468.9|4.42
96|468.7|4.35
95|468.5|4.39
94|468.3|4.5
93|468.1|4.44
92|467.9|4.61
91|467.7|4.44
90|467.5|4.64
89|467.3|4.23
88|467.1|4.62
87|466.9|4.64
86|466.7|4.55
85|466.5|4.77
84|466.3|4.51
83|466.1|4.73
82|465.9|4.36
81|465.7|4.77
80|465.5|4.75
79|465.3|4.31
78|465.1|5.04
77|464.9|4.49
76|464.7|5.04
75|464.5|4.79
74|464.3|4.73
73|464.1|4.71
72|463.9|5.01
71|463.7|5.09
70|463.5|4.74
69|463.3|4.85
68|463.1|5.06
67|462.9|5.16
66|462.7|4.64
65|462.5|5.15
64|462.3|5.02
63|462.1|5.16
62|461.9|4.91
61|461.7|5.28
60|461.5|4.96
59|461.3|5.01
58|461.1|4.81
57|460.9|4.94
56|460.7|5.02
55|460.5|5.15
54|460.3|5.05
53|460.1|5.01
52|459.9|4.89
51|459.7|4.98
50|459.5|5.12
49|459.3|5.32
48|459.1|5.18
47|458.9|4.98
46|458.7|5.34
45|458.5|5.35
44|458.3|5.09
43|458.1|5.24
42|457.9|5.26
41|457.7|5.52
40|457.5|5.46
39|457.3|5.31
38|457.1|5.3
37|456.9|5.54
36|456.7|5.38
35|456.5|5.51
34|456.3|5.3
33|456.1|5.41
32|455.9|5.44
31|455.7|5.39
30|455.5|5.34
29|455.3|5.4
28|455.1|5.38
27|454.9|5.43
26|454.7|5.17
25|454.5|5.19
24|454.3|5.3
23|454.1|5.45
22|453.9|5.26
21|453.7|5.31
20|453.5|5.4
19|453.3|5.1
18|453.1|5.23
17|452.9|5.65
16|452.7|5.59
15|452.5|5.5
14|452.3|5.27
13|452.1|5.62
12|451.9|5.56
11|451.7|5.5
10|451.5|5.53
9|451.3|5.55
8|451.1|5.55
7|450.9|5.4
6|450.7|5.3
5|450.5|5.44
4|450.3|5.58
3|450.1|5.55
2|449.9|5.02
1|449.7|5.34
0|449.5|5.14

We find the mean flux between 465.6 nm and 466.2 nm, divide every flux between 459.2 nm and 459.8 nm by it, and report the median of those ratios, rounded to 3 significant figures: 1.11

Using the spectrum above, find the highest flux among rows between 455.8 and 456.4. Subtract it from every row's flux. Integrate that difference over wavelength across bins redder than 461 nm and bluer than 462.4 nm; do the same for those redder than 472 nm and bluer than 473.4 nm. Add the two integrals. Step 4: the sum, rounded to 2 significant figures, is -2.4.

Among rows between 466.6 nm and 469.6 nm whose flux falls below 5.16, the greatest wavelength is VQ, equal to 469.5 nm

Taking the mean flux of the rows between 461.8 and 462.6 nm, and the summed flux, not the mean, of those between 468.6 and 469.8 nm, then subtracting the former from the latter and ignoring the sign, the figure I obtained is 21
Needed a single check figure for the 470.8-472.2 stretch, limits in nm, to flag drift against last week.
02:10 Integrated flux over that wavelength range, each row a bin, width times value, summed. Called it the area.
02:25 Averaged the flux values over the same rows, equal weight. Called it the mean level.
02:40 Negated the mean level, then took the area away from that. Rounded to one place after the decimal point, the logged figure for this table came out -10.1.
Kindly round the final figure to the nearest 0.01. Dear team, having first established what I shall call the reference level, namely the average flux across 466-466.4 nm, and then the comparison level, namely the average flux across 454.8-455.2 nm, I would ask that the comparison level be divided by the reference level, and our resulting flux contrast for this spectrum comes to 1.17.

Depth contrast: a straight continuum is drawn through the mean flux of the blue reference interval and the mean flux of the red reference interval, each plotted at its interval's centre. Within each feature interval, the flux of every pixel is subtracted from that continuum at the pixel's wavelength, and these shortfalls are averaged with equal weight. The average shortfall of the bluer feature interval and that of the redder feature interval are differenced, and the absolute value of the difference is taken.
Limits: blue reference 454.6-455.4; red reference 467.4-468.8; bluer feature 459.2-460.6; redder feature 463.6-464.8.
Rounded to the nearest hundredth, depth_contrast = 0.10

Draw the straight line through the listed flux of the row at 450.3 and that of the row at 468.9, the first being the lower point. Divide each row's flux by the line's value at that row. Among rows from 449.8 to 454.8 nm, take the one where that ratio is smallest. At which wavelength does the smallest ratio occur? 449.9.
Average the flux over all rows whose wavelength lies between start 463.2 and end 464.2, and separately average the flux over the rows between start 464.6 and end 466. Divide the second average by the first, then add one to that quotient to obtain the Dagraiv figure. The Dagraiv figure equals 1.96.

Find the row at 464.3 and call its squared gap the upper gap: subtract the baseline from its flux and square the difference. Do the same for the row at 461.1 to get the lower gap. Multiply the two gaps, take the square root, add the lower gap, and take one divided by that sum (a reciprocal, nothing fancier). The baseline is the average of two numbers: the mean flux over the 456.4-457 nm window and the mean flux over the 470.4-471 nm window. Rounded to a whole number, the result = 205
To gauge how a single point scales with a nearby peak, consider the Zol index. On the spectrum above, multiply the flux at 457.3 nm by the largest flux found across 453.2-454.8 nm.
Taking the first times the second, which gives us 28.9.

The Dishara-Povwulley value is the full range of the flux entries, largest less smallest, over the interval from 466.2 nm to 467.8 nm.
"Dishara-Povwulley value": 0.5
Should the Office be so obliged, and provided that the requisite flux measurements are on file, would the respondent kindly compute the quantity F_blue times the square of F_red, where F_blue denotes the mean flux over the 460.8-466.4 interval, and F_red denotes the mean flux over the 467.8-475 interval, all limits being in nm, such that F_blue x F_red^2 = 87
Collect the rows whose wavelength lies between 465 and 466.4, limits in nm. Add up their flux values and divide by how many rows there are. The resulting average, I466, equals 4.6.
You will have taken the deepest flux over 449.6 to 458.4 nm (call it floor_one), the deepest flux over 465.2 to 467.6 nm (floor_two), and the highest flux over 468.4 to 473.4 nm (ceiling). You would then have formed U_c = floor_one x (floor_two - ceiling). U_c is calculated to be -1.1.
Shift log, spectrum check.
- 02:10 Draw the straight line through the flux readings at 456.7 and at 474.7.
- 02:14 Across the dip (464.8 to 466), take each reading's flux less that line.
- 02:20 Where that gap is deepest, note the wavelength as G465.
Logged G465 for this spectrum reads 465.3 nm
